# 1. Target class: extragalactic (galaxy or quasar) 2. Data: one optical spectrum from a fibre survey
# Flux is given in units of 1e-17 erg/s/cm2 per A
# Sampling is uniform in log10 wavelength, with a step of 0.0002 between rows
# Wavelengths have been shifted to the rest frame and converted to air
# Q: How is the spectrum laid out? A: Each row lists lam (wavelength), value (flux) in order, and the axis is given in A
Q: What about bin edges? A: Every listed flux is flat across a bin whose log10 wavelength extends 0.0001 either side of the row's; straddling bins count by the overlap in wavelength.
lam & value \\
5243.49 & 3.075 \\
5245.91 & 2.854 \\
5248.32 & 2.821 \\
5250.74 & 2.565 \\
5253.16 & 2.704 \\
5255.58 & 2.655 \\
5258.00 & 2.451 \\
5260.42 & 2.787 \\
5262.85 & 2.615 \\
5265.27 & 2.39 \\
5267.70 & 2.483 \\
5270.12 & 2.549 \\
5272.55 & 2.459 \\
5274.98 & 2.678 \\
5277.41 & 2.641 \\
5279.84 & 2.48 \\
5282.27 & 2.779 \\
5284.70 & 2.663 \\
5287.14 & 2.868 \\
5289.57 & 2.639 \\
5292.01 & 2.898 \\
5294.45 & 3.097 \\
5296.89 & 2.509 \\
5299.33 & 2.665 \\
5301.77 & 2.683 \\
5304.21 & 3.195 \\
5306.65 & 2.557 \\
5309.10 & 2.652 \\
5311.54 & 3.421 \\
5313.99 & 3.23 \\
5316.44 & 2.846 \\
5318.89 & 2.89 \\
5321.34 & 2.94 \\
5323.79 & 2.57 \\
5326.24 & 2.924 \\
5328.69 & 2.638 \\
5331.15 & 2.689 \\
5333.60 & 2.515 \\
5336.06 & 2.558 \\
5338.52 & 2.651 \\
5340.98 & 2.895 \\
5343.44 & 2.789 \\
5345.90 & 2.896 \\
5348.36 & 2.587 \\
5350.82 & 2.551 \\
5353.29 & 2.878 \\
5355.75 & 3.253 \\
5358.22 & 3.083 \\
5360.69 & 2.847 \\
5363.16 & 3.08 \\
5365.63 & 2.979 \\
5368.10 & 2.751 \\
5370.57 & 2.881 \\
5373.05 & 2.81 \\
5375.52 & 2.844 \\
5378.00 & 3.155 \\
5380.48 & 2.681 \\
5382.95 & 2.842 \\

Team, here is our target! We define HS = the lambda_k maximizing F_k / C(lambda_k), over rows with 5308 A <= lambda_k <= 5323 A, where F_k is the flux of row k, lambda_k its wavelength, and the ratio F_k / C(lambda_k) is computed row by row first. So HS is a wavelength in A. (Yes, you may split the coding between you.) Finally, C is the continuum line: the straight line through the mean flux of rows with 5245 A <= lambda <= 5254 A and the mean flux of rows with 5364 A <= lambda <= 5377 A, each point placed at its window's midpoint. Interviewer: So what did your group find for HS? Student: 5311.54 A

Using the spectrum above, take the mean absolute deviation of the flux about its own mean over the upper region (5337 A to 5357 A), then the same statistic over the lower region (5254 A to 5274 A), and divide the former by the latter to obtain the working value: 1.6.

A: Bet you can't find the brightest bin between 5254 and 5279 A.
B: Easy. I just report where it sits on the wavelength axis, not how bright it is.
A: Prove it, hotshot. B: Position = 5260.42 A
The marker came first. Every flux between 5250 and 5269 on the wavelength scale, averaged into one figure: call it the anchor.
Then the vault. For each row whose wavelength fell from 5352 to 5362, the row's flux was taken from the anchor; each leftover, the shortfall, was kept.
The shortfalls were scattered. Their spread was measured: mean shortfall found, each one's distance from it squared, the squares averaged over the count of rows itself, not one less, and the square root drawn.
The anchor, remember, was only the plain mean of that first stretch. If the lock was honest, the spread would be 0.165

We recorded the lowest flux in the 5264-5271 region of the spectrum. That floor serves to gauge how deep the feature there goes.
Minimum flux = 2.39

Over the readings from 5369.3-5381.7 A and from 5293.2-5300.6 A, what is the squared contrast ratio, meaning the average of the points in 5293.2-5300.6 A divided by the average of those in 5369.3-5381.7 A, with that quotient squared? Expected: 0.920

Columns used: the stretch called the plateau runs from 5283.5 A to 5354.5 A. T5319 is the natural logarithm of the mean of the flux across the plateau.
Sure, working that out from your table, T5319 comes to 1.03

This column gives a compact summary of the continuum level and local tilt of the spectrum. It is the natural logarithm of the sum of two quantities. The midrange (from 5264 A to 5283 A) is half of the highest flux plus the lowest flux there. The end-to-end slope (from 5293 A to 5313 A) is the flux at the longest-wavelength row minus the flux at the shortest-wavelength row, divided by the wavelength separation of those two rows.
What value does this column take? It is 0.957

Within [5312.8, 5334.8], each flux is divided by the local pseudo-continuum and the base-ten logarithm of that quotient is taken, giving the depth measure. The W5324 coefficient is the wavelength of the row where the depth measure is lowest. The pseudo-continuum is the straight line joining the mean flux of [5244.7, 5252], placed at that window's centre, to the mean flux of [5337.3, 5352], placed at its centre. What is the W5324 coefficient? 5333.60 A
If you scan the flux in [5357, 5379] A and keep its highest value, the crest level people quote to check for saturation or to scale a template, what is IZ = 3.155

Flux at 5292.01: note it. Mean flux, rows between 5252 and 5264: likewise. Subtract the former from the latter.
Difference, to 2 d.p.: -0.26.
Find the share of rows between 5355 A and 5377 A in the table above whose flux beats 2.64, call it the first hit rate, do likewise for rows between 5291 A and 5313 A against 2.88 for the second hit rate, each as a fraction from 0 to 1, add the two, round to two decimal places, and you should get 1.44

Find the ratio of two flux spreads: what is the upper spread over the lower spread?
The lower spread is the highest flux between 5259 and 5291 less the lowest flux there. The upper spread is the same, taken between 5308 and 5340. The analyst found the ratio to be 1.90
